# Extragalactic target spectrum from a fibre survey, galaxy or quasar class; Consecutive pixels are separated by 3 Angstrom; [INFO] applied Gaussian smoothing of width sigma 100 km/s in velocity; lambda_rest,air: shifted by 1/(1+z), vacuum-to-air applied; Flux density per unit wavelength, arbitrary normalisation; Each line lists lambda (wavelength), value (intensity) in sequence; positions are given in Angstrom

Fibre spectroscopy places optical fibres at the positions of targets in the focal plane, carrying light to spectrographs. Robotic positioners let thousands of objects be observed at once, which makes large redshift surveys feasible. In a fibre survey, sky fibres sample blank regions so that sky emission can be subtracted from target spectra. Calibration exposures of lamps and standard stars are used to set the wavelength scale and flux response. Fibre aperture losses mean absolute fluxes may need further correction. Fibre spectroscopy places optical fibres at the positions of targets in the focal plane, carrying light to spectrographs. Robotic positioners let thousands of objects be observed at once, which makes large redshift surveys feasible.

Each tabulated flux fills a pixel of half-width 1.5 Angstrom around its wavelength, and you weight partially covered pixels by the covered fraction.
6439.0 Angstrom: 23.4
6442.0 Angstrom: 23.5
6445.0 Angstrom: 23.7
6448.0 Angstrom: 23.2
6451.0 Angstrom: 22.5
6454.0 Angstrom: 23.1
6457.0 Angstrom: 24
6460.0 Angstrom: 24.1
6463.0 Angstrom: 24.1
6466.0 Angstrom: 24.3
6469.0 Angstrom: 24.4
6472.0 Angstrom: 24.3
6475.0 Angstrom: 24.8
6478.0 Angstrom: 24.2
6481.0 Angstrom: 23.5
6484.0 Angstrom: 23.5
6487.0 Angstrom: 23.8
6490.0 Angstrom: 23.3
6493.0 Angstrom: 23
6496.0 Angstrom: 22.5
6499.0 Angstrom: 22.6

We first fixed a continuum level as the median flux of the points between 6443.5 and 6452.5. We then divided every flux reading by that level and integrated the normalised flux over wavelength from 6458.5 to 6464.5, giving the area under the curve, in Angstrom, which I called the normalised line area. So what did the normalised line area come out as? 6.23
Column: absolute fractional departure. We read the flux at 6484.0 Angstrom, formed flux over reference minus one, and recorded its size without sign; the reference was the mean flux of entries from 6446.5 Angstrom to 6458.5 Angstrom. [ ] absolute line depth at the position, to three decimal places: 0.013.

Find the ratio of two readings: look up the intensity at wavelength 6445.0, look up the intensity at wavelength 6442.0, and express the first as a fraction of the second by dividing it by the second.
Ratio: 1.01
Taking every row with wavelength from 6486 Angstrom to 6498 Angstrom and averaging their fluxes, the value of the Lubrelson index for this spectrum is 23.1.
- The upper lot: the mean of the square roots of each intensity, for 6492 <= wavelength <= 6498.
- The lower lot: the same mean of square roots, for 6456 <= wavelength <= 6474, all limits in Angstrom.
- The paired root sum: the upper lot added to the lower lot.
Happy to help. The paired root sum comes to 9.69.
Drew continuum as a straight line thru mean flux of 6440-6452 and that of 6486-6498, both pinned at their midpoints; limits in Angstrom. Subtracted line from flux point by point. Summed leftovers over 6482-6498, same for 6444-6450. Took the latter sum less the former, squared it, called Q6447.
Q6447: 0.0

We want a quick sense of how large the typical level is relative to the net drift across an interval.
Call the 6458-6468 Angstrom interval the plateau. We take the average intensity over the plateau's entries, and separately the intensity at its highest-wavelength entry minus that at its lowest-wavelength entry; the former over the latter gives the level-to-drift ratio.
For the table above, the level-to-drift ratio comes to 121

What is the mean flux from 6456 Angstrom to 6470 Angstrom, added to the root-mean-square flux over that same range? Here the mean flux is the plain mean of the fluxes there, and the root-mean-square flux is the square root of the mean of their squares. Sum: 48.4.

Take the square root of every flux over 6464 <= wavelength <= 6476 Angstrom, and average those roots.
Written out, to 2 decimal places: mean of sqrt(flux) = 4.94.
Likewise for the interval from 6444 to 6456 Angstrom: 4.81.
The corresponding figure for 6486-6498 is 4.81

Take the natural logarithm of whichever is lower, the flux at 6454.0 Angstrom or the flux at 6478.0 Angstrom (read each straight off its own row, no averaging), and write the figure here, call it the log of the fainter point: 3.140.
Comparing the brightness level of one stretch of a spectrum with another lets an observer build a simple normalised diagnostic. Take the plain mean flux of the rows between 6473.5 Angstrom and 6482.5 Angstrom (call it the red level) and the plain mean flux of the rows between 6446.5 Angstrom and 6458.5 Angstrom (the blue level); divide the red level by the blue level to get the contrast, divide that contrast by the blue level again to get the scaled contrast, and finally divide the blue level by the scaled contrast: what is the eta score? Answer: 517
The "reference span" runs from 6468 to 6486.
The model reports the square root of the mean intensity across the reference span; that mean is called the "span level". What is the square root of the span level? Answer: 4.91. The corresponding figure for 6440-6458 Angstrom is 4.83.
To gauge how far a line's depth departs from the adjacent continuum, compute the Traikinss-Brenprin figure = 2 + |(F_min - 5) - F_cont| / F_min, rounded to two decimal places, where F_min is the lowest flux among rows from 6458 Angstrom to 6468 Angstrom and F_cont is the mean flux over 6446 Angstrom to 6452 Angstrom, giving 2.16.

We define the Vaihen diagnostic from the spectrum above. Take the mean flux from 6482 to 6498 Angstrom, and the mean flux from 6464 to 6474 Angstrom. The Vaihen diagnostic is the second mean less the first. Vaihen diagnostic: 1.1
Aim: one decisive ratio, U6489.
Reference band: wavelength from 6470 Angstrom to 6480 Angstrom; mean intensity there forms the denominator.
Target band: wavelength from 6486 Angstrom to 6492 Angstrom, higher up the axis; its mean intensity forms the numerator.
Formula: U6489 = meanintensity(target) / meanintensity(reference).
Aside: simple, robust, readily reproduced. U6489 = 0.96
